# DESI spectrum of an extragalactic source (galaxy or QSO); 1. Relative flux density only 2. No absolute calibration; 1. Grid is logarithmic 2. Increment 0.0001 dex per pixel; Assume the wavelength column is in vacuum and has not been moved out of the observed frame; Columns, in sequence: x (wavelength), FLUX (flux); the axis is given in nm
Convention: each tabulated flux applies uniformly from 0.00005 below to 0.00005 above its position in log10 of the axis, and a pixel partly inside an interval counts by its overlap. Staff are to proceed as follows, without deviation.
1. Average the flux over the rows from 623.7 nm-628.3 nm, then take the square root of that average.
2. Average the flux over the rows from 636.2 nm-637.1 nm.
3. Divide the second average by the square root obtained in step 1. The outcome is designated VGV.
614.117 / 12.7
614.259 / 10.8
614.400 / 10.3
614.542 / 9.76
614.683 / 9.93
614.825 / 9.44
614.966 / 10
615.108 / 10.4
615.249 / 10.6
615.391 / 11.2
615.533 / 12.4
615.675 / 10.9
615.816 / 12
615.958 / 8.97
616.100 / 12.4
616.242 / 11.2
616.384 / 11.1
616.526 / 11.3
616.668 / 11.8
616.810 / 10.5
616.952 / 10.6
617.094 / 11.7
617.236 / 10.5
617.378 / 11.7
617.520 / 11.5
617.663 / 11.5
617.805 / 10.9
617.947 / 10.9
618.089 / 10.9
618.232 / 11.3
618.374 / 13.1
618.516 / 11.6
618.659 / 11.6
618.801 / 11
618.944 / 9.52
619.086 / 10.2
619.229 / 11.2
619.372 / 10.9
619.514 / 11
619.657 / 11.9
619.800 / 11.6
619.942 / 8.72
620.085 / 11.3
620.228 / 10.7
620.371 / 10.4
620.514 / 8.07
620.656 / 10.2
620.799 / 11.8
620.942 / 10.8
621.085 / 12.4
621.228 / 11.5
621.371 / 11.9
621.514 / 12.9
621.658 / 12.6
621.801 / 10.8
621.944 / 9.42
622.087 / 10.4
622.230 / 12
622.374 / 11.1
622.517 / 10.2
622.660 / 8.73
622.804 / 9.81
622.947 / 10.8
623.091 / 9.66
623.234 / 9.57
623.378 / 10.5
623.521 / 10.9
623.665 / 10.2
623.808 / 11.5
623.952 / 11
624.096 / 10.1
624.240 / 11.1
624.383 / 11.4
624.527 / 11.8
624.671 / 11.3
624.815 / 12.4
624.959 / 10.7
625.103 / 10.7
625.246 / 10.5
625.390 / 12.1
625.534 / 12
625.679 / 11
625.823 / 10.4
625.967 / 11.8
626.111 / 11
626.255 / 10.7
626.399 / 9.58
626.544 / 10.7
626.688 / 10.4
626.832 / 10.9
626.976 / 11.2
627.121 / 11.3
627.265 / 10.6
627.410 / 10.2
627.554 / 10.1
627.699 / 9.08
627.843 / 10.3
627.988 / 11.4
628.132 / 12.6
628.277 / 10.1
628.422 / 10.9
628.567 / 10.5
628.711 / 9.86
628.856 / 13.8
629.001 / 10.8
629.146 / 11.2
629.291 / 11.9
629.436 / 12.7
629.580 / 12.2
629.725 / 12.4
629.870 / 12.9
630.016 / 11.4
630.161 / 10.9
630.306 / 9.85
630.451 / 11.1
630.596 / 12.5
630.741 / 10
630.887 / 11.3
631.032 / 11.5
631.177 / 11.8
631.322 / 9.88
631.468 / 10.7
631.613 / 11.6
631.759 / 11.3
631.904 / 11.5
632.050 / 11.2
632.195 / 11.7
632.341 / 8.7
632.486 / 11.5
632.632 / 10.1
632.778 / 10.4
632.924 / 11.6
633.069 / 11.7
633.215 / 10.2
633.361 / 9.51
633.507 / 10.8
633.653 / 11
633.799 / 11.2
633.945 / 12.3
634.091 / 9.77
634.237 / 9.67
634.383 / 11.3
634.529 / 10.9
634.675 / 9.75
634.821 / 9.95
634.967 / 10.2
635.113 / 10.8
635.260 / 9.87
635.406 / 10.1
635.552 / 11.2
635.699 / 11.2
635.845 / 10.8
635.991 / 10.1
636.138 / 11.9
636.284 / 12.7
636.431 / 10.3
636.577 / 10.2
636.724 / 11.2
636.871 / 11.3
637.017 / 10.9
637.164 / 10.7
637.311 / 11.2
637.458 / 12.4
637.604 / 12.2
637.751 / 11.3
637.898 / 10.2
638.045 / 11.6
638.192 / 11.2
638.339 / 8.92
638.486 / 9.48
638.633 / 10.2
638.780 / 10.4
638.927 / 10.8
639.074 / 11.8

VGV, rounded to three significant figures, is 3.36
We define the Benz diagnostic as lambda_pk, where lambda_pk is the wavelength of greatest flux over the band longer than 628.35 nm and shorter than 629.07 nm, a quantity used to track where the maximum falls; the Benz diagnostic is 628.856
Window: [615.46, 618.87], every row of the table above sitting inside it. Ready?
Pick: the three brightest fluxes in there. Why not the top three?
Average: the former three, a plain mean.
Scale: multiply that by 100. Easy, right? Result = 1263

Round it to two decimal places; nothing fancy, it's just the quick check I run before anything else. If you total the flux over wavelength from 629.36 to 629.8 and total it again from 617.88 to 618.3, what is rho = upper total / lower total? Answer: 1.13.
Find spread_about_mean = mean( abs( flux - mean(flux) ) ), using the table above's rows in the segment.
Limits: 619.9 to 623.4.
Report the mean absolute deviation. 0.97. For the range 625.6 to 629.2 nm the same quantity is 0.65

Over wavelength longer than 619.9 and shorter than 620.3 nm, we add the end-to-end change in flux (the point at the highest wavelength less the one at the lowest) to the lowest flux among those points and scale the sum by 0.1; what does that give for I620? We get 1.07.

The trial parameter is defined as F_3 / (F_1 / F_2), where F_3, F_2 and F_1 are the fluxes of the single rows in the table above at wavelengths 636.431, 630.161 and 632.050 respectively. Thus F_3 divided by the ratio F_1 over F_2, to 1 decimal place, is 10.0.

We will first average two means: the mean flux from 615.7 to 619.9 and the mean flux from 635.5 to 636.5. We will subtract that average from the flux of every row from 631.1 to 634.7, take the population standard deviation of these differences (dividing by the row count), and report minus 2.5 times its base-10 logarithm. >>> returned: 0.14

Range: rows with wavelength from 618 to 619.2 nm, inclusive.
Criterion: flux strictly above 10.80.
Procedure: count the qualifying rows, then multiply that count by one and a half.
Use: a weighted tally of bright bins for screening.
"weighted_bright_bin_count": 9.0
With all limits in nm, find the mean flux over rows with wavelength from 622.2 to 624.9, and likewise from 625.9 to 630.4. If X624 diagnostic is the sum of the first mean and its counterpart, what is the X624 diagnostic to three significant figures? 21.8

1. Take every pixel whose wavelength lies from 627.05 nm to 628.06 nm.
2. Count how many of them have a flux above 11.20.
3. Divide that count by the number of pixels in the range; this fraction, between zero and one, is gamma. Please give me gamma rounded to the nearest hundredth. 0.29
